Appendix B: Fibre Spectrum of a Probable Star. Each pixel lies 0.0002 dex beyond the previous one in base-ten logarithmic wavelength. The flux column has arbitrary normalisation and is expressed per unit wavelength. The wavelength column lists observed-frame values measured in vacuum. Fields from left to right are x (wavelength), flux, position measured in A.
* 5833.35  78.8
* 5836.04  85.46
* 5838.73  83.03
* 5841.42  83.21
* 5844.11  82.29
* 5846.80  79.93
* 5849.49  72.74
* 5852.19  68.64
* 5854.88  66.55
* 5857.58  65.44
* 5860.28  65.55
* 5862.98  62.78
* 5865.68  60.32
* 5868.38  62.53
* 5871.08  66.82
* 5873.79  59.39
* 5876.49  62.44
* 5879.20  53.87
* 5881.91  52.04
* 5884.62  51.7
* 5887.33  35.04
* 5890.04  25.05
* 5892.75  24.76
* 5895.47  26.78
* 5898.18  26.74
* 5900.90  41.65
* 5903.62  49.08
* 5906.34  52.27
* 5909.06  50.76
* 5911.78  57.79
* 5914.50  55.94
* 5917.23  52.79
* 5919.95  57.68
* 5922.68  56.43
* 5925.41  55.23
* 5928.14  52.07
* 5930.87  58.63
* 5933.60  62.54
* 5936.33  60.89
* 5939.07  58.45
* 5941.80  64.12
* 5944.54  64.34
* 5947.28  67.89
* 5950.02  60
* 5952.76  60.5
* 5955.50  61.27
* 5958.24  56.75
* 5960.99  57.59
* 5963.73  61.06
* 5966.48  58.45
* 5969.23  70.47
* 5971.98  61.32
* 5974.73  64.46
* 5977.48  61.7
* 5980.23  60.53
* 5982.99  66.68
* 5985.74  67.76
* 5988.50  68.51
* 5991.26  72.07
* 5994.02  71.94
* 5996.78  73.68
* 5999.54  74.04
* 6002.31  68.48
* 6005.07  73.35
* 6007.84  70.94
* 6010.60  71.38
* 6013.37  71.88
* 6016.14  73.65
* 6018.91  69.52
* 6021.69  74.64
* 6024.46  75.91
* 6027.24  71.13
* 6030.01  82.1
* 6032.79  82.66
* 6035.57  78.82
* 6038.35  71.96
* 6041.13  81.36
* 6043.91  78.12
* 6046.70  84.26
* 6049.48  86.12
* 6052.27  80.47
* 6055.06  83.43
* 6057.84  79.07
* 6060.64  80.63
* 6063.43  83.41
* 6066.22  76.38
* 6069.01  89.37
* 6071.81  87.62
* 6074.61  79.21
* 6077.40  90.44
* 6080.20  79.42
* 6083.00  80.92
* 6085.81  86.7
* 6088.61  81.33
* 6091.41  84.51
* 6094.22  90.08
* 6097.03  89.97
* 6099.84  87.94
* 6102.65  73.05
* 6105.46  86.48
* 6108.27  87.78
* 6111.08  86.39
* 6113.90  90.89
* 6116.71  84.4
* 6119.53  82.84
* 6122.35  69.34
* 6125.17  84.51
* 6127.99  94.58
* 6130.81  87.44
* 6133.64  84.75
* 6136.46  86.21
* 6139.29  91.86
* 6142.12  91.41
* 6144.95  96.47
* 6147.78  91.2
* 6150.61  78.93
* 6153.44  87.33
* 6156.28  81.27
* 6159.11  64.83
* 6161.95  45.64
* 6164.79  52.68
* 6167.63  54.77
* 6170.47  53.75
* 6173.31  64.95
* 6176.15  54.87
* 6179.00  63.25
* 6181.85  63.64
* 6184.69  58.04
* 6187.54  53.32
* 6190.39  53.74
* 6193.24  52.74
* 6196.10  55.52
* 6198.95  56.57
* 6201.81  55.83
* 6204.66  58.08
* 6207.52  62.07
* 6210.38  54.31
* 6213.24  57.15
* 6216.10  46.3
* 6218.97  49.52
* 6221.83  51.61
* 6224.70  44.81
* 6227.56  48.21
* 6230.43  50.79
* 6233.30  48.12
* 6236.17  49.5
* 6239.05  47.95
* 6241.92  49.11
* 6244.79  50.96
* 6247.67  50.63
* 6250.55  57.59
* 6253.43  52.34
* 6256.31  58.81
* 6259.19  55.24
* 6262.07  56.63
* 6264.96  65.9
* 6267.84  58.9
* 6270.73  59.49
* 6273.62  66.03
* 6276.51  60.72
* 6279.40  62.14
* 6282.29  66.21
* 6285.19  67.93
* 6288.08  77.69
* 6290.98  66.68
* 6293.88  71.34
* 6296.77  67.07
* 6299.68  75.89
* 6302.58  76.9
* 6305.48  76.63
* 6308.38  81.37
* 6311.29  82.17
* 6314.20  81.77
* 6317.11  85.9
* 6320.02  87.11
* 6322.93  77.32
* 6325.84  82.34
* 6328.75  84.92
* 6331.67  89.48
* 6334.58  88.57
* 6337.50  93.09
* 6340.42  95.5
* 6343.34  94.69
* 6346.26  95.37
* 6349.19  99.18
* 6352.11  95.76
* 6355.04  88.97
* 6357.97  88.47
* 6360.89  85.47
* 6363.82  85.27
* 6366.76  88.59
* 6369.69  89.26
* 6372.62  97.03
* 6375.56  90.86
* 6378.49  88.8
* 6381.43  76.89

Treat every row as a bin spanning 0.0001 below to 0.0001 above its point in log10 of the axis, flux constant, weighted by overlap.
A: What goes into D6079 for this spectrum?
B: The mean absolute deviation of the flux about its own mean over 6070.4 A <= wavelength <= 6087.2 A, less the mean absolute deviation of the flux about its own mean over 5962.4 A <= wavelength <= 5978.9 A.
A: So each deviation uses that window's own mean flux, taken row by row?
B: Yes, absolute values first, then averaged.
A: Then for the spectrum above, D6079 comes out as 1.2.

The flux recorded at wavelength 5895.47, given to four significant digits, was 26.78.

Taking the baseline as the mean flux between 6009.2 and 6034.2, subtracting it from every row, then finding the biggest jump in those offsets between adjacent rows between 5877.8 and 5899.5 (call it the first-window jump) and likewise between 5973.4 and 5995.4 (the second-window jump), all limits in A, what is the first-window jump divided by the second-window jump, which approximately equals 2.71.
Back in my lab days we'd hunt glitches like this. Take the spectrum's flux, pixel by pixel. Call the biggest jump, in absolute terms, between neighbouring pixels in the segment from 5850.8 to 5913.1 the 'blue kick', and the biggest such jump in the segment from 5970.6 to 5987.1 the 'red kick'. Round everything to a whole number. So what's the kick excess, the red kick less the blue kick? -11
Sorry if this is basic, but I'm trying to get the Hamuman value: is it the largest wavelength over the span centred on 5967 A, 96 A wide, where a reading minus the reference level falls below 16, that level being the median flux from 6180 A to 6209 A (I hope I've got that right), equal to 6013.37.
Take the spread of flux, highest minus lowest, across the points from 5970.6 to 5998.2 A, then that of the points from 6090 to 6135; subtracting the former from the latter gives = 12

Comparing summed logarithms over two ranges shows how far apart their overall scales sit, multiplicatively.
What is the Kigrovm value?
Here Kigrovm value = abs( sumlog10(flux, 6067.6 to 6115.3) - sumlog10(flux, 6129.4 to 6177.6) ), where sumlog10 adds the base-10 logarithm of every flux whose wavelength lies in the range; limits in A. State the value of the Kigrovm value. 1.2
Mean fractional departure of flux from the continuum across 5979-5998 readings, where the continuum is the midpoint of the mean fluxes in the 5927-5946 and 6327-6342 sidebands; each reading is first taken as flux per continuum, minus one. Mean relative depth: -0.086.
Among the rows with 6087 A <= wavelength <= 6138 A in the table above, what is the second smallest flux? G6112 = 73.05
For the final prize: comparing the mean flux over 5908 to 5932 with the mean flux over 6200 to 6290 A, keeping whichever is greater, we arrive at 56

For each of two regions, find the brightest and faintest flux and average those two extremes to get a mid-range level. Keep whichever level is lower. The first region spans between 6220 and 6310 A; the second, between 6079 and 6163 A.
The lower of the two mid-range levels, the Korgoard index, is 63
